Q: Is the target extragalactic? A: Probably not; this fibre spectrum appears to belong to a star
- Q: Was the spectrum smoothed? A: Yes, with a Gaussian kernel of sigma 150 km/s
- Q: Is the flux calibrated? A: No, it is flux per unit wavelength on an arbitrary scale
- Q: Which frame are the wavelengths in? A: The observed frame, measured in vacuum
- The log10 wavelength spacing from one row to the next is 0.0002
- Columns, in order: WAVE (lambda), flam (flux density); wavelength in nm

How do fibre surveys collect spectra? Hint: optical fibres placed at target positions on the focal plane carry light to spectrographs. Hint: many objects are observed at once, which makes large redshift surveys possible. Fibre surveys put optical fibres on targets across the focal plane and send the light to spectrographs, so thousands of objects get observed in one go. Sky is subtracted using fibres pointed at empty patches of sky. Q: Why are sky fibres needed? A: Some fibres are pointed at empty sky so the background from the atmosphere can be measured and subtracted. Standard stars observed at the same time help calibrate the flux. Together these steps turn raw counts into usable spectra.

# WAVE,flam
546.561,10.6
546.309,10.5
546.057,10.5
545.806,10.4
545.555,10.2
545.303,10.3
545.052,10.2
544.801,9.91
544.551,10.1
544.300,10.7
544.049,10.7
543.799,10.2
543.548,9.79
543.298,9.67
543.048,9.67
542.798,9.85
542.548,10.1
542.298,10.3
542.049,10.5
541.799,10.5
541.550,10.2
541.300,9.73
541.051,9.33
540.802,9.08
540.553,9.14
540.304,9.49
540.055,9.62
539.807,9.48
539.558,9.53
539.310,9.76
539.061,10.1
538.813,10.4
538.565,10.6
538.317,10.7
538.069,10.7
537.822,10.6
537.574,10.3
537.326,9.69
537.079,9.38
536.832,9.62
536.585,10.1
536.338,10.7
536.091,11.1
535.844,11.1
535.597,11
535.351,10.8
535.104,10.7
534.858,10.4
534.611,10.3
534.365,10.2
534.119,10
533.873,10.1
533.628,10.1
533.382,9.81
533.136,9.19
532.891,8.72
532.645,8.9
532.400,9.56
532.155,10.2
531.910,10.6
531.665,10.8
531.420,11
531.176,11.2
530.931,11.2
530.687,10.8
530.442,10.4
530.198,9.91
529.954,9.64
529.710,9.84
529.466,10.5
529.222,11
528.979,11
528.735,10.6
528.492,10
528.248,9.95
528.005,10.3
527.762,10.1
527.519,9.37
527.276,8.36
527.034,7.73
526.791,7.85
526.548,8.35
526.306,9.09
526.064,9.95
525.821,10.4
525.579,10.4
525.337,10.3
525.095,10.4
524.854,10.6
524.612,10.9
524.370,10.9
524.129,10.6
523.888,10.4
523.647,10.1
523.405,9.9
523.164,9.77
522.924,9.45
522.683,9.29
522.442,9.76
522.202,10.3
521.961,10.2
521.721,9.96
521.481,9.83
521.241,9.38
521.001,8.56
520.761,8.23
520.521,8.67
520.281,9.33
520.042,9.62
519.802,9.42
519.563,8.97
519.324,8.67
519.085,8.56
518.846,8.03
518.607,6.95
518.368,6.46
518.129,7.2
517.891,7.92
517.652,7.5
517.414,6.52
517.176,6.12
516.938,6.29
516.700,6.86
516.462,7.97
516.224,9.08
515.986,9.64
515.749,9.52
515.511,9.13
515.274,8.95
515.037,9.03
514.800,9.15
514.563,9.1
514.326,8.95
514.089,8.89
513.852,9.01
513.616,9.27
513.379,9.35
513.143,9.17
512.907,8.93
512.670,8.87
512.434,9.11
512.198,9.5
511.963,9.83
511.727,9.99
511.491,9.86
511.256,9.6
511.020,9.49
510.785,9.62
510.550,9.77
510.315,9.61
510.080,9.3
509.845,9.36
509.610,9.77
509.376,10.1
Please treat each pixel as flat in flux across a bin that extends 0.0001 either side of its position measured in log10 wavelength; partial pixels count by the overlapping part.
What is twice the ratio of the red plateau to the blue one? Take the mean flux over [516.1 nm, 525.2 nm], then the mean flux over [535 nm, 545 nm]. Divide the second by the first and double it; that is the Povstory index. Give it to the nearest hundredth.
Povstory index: 2.27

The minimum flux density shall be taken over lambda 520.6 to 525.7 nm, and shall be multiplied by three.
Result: 24.7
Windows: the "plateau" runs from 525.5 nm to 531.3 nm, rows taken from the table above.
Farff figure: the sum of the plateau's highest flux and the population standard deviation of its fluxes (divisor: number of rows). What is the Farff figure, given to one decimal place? 12.2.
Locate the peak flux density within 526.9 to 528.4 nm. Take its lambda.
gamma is 528.005 nm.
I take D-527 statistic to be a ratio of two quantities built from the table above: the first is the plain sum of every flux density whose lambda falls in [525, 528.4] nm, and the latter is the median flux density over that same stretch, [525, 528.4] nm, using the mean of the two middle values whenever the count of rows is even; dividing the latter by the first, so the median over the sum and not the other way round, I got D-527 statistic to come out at 0.075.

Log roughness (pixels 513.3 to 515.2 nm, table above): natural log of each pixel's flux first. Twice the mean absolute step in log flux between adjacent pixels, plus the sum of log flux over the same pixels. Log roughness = 17.7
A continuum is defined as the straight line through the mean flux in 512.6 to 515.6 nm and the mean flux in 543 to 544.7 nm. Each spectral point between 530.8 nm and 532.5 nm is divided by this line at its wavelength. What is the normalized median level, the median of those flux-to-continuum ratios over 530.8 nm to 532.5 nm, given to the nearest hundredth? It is 1.11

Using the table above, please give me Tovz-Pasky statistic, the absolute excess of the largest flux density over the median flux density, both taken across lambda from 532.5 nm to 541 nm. 1.0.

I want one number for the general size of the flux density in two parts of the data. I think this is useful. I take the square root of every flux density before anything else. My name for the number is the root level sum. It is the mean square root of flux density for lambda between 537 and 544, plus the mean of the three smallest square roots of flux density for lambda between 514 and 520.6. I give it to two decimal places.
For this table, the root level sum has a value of 5.66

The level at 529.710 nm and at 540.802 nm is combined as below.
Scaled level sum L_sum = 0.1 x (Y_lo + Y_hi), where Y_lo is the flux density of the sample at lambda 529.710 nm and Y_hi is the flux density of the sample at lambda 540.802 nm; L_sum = 1.89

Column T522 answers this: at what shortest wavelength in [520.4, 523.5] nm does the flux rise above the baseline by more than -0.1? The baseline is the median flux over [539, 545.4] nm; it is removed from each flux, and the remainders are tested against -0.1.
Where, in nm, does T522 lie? 521.481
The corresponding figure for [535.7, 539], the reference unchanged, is 535.844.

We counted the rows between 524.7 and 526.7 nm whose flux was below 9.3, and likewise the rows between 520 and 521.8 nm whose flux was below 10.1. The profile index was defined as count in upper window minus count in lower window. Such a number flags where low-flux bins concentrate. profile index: -6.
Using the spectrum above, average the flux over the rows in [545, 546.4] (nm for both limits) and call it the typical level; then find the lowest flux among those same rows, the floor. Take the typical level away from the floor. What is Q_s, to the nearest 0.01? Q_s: -0.15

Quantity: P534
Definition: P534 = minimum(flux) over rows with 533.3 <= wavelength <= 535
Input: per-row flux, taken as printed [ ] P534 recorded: 9.81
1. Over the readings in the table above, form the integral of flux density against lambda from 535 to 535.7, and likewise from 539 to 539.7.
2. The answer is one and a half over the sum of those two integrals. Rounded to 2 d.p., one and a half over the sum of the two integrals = 0.10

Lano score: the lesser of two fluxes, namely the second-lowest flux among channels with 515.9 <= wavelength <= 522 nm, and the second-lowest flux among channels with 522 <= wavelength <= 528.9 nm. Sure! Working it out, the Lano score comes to 6.3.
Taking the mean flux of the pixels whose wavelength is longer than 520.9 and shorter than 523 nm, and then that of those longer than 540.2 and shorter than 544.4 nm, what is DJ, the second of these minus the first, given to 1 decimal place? 0.3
